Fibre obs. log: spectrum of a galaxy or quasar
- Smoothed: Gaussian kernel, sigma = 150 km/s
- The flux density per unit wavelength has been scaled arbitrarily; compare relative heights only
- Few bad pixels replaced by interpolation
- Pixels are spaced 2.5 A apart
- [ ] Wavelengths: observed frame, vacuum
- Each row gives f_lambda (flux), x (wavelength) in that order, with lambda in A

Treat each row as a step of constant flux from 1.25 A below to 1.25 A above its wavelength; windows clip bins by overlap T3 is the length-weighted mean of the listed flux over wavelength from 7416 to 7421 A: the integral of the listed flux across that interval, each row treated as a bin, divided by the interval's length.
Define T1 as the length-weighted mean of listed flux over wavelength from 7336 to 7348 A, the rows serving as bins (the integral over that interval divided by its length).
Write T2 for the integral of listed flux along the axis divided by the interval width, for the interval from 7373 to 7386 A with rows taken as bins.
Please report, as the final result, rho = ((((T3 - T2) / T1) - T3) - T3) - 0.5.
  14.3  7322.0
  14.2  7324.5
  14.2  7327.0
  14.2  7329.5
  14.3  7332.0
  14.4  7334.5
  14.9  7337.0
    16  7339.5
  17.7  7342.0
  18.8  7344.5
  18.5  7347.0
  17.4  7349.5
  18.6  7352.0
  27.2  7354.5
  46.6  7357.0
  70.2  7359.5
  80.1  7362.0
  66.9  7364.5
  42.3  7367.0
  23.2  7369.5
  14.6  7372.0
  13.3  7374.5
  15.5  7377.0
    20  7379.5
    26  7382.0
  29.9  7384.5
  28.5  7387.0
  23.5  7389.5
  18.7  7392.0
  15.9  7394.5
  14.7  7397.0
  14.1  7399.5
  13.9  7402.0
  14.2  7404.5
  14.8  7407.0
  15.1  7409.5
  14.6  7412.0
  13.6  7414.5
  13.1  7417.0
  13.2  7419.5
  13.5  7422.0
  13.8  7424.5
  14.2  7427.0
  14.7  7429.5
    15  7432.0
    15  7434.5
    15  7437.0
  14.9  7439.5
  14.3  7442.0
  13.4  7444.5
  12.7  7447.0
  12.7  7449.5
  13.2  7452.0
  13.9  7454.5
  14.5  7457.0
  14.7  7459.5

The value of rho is -27.3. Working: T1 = 17.2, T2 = 21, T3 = 13.2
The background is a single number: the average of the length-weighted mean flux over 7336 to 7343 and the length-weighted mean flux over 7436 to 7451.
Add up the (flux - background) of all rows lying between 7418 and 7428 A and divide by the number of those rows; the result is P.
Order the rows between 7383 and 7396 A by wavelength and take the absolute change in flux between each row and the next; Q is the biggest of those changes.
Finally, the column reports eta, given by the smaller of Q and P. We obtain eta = -1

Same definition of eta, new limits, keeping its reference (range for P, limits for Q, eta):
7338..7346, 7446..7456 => 1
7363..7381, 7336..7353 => 2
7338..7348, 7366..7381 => 3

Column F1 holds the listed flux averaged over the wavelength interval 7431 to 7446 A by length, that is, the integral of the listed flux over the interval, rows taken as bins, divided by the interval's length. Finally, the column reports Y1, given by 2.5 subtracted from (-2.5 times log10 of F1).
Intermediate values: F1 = 14.6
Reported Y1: -5.41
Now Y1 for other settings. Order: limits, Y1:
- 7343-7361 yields -6.25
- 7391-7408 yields -5.45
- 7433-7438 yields -5.44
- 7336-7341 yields -5.48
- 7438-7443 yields -5.41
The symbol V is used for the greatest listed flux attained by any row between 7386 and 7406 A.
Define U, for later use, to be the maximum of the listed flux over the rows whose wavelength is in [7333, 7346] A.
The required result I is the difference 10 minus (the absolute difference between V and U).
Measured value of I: 0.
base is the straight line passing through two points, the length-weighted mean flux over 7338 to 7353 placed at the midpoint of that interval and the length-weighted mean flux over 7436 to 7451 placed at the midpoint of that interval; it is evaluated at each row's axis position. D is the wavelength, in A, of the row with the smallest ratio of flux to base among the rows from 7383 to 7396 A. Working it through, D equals 7394.5 A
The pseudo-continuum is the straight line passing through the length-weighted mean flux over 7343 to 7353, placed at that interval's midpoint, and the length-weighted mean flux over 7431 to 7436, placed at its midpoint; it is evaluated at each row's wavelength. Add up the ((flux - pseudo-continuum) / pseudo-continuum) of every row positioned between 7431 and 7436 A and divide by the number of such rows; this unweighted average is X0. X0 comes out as 0.00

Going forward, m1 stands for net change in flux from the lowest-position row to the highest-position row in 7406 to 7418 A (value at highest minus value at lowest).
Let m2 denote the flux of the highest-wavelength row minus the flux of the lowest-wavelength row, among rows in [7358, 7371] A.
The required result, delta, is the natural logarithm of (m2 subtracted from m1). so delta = 3.8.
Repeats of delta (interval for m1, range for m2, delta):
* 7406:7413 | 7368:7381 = 1.1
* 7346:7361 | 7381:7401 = 4.2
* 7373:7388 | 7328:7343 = 2.5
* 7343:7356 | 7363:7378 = 4.1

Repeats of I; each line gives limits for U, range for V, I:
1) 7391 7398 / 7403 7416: 6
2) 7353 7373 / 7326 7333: -56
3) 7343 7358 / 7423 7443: -22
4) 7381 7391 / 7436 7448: -5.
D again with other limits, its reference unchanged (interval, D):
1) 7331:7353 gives 7332.0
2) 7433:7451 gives 7447.0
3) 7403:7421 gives 7417.0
